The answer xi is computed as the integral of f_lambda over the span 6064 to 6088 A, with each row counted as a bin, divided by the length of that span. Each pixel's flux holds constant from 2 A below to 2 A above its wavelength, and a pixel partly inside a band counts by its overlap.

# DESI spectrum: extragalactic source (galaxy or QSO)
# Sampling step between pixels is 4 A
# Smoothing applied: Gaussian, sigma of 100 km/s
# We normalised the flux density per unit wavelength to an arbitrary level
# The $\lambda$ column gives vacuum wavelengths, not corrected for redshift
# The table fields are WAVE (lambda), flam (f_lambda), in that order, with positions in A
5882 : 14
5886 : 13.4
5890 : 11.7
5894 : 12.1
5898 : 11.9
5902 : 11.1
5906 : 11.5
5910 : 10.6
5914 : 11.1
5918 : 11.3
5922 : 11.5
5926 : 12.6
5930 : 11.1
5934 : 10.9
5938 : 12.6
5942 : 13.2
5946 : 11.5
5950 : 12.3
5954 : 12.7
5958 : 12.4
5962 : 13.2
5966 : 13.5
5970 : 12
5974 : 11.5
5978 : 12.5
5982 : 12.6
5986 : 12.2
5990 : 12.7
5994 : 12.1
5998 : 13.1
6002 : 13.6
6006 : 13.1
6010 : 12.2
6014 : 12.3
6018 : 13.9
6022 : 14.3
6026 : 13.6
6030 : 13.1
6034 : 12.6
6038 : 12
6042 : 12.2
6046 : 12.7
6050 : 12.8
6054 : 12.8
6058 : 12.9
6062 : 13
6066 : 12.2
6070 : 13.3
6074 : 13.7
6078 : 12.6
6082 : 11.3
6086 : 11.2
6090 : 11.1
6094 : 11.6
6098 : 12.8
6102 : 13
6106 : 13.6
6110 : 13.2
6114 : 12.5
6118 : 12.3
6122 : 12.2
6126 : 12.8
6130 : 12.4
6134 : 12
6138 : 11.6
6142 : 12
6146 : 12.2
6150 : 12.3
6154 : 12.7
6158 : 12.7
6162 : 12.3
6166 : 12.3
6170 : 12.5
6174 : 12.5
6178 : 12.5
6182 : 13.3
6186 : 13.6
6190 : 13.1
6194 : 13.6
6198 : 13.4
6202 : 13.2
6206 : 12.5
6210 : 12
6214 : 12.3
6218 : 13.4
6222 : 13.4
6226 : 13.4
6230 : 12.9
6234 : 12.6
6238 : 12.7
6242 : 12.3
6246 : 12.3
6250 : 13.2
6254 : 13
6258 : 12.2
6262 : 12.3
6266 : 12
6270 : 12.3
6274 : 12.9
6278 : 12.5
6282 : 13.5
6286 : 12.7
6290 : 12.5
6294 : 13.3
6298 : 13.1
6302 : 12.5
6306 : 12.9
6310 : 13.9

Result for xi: 12.4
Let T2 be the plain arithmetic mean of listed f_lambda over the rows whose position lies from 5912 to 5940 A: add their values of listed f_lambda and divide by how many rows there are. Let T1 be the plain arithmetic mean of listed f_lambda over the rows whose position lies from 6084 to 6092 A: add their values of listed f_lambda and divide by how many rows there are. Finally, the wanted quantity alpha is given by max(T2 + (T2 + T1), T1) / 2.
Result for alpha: 17.2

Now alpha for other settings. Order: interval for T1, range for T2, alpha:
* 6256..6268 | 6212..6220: 18.9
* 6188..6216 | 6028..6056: 19.0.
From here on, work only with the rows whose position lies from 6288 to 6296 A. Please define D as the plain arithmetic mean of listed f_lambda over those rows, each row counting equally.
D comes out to 12.9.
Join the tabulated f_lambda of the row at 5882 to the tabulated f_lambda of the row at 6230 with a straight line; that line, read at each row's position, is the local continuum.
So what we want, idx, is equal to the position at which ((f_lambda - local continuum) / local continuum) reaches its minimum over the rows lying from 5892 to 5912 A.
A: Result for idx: 5910 A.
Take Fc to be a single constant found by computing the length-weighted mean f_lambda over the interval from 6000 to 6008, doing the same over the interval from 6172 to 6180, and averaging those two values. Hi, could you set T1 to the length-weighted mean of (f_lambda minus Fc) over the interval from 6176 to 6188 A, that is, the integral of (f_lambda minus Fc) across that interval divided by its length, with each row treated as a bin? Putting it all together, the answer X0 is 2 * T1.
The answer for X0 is 0.4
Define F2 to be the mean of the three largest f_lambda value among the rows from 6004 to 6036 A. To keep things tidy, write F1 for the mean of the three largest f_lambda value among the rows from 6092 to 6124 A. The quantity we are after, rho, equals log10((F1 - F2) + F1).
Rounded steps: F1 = 13.3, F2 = 13.9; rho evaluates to 1.10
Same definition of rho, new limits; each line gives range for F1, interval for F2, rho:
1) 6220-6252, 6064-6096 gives 1.13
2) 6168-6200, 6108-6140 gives 1.15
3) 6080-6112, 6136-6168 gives 1.15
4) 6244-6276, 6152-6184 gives 1.12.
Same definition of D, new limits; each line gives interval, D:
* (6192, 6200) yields 13.5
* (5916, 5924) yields 11.4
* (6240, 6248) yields 12.3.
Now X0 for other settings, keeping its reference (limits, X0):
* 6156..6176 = -0.9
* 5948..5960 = -0.9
